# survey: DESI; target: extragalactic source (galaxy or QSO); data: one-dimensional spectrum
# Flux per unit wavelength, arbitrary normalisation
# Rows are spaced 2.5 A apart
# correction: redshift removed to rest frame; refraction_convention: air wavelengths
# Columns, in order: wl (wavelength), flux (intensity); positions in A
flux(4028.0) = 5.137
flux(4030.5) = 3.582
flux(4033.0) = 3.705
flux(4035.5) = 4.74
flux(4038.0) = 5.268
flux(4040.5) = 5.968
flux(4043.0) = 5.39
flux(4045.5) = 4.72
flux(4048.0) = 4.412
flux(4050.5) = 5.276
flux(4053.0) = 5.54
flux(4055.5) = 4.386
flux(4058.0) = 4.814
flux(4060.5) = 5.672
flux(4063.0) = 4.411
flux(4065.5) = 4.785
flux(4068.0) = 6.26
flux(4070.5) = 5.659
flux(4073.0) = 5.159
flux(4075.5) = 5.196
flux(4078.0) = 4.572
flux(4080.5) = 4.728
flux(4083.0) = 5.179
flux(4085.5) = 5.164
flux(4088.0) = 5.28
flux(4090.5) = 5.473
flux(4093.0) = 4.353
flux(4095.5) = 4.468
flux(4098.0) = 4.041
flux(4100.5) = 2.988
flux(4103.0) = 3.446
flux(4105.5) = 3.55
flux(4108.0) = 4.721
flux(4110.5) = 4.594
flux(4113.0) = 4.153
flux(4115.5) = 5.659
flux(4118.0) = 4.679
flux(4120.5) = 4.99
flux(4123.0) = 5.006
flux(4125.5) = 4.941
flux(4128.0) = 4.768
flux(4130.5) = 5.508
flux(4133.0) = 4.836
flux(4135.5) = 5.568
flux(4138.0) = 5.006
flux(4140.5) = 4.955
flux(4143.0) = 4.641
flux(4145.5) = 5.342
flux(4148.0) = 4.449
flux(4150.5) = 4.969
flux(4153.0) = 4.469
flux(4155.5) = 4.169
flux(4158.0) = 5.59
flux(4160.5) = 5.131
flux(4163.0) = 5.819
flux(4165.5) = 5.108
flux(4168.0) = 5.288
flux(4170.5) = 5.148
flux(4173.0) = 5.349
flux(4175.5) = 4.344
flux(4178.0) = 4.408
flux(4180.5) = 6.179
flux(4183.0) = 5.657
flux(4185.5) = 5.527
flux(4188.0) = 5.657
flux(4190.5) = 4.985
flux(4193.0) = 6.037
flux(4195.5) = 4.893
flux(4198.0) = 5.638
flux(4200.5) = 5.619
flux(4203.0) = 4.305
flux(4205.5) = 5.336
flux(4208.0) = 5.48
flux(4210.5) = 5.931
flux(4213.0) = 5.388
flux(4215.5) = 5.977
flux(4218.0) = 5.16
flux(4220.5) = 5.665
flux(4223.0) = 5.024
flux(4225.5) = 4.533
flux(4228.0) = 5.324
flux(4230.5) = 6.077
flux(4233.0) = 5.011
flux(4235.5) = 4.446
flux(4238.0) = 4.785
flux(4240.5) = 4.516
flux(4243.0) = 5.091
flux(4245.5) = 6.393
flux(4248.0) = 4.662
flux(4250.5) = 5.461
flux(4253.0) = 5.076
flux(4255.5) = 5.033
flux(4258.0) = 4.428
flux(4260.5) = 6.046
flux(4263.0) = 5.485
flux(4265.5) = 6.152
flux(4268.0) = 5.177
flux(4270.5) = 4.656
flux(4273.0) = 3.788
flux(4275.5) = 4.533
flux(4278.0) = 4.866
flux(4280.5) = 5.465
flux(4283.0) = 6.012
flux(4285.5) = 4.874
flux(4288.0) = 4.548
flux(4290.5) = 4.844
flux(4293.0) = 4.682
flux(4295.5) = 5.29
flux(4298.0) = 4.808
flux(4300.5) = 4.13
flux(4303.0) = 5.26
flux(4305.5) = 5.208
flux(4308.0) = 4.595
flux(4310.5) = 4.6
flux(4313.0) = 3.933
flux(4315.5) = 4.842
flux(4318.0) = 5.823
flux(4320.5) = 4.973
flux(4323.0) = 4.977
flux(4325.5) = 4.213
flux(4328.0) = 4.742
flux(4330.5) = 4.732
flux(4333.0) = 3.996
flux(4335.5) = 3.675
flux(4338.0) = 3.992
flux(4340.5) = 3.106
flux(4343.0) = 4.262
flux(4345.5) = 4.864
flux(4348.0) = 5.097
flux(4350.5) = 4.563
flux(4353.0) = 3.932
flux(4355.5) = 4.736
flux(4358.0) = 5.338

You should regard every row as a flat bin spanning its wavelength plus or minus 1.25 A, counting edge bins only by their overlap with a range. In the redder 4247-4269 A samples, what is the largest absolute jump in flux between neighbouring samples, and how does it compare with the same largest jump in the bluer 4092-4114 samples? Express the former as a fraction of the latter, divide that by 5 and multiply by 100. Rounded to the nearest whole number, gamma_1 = 28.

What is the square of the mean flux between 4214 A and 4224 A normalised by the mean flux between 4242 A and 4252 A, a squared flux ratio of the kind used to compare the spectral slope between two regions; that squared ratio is 1.02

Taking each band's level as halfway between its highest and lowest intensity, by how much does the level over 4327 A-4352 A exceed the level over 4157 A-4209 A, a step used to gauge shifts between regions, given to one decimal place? -1.1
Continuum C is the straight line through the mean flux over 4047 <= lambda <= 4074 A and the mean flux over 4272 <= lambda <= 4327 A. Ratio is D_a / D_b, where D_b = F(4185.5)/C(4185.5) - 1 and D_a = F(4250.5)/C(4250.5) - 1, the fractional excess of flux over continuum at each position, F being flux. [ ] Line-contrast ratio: 1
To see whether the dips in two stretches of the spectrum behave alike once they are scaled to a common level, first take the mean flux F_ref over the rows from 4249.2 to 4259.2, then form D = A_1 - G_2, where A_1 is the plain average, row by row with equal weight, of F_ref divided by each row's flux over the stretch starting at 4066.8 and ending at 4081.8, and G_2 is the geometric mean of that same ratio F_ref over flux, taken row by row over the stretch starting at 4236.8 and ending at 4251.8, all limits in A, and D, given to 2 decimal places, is -0.02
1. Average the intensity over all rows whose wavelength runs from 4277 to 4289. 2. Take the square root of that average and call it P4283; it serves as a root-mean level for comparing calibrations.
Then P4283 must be 2.27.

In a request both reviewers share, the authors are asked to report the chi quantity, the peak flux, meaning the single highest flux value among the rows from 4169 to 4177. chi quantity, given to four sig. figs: 5.349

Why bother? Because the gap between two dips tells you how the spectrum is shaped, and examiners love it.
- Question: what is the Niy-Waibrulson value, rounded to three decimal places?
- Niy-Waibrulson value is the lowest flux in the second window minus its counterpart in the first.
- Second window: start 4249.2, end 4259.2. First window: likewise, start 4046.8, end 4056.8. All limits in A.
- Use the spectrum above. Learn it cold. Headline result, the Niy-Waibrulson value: 0.042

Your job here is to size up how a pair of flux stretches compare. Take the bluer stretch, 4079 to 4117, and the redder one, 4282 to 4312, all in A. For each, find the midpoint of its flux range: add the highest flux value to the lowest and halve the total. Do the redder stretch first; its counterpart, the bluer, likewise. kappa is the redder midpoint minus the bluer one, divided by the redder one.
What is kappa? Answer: 0.15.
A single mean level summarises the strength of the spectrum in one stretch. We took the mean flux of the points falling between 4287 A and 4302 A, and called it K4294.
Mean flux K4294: 4.7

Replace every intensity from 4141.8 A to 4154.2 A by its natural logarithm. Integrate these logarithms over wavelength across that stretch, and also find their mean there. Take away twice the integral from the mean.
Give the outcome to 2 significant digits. -37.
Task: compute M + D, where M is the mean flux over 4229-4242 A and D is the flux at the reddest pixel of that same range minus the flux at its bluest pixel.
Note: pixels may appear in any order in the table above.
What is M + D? 3.4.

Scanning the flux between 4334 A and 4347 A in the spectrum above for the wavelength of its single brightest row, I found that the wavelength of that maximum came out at 4345.5 A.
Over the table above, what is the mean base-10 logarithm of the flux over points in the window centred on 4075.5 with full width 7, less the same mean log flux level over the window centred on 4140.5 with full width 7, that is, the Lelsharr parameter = 0.009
